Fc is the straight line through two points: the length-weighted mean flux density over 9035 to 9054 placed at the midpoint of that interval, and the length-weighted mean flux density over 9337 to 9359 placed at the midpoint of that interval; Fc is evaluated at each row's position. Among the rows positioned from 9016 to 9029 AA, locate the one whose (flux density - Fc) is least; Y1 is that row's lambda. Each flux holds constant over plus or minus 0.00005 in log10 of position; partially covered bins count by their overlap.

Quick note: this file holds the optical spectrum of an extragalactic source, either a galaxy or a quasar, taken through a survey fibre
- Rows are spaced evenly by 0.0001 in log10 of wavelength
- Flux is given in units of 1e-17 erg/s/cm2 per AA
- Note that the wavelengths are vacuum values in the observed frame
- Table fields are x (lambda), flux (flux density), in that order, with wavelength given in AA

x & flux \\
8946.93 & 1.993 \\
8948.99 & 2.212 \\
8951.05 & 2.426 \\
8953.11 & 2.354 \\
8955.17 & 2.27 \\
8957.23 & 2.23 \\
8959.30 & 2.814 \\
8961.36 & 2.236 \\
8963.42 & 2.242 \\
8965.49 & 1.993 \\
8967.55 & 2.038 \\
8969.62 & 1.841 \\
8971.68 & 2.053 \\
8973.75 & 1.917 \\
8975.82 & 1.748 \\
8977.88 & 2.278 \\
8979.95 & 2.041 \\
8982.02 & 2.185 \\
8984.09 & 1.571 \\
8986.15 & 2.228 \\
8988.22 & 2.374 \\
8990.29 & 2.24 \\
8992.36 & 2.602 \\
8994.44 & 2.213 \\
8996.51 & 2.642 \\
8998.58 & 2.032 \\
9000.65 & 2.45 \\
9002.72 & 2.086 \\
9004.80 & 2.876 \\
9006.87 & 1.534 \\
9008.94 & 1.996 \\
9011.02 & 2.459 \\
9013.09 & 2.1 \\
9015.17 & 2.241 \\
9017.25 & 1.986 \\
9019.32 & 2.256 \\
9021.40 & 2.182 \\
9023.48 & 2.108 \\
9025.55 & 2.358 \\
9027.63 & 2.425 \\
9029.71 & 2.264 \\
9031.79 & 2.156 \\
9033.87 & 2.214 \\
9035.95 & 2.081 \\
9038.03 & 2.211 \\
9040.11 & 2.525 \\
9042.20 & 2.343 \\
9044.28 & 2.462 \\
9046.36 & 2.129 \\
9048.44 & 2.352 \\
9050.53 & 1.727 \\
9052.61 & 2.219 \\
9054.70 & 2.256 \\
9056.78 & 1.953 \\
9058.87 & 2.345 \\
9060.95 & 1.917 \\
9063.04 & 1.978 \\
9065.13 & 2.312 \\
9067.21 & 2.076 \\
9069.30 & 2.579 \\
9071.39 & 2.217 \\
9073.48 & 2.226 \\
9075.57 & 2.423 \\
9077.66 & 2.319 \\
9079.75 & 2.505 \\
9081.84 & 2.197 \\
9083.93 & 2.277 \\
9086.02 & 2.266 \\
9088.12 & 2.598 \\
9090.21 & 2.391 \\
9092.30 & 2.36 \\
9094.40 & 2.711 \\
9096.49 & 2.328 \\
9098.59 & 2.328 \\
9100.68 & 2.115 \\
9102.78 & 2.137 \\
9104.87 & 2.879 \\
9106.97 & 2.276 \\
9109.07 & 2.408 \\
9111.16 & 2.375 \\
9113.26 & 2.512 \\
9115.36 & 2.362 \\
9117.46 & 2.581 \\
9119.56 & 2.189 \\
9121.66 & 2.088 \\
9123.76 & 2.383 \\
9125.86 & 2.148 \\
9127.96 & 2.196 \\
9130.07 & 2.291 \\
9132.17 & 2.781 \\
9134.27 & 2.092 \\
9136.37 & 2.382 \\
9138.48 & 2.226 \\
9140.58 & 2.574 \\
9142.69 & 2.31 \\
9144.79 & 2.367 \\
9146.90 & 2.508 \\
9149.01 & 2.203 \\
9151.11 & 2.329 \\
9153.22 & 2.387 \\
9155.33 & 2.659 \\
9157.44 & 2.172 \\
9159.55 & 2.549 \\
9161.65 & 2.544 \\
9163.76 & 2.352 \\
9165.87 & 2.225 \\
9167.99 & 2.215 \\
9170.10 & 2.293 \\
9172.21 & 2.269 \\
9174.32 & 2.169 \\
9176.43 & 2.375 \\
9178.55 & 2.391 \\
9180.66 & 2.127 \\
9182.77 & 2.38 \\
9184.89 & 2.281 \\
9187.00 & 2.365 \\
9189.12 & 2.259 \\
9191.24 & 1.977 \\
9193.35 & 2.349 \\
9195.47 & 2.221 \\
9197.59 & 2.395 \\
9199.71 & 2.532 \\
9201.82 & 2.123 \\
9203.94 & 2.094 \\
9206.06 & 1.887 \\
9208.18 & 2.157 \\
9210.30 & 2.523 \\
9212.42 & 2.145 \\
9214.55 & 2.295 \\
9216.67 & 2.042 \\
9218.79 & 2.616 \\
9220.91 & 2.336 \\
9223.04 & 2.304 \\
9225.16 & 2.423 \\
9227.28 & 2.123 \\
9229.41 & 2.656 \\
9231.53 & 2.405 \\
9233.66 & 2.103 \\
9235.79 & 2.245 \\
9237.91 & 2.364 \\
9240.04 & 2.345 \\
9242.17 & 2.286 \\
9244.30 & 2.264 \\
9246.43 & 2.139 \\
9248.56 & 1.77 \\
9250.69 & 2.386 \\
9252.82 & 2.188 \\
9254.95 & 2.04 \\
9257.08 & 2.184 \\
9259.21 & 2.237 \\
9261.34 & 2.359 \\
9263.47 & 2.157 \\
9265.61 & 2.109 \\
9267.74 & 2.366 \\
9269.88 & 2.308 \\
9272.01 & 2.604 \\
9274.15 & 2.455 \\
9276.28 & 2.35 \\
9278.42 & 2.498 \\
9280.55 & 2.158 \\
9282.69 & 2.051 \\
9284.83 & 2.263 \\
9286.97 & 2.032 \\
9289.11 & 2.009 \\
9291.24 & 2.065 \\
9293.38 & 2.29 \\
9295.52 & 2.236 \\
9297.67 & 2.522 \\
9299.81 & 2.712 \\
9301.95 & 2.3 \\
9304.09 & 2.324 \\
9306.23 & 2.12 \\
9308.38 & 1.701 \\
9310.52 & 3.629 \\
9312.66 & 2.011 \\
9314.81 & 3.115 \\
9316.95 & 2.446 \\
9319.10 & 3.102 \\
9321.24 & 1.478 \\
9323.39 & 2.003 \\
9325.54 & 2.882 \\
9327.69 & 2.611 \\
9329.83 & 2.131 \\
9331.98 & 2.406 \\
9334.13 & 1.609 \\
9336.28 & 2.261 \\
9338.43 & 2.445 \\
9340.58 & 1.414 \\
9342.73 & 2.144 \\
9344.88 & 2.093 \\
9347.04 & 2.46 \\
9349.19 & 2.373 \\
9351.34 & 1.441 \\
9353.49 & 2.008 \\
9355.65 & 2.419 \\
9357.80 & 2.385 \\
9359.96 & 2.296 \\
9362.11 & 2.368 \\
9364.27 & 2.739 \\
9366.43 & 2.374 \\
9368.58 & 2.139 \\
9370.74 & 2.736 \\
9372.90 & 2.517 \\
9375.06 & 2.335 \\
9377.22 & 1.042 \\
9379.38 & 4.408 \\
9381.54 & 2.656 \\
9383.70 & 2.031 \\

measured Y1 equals 9017.25 AA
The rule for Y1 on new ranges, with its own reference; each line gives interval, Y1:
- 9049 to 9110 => 9050.53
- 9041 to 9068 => 9050.53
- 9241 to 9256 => 9248.56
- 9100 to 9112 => 9100.68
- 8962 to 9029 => 9006.87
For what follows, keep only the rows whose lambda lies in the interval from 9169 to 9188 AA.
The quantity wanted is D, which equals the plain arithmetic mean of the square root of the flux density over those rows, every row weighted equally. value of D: 1.51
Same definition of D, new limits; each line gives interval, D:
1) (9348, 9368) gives 1.50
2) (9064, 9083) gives 1.52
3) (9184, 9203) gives 1.51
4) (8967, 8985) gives 1.40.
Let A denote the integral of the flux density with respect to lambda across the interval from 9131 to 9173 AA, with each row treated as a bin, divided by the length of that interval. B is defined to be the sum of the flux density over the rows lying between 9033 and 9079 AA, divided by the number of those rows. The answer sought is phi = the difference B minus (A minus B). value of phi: 2.07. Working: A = 2.37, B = 2.22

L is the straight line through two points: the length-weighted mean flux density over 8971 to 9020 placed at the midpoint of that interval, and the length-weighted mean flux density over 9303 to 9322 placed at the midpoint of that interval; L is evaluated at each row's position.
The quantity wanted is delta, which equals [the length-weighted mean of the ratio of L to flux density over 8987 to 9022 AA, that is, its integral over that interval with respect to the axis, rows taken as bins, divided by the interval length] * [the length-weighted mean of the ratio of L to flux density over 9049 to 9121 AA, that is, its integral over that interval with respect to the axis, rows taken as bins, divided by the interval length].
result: 0.97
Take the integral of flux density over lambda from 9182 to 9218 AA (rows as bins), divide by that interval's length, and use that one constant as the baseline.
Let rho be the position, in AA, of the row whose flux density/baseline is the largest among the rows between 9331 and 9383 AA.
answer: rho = 9379.38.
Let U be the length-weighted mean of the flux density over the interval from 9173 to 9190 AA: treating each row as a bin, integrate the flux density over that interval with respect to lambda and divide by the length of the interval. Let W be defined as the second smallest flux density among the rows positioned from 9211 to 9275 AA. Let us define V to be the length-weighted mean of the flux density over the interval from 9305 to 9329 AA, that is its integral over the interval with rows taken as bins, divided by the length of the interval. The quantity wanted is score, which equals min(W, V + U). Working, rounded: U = 2.29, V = 2.46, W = 2.04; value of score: 2.04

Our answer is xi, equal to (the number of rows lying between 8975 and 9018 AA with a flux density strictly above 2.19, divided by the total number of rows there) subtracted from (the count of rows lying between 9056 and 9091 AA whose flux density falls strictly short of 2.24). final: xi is 6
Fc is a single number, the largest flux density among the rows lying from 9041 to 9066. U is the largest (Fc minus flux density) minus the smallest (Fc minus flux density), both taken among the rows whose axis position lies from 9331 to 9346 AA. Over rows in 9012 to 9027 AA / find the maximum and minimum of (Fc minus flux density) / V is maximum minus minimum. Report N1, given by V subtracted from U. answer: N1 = 0.66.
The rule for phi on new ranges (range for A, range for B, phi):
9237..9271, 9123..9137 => 2.43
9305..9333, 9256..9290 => 2.08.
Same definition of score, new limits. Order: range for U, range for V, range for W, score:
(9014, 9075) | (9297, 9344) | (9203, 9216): 2.09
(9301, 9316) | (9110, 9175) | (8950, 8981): 1.84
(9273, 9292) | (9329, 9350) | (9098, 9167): 2.09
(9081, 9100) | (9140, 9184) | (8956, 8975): 1.92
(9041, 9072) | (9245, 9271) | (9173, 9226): 1.98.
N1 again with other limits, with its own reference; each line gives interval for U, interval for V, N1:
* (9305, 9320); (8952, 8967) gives 1.11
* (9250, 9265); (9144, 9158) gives -0.14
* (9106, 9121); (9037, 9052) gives -0.41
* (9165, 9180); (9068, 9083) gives -0.16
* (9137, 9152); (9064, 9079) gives -0.13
